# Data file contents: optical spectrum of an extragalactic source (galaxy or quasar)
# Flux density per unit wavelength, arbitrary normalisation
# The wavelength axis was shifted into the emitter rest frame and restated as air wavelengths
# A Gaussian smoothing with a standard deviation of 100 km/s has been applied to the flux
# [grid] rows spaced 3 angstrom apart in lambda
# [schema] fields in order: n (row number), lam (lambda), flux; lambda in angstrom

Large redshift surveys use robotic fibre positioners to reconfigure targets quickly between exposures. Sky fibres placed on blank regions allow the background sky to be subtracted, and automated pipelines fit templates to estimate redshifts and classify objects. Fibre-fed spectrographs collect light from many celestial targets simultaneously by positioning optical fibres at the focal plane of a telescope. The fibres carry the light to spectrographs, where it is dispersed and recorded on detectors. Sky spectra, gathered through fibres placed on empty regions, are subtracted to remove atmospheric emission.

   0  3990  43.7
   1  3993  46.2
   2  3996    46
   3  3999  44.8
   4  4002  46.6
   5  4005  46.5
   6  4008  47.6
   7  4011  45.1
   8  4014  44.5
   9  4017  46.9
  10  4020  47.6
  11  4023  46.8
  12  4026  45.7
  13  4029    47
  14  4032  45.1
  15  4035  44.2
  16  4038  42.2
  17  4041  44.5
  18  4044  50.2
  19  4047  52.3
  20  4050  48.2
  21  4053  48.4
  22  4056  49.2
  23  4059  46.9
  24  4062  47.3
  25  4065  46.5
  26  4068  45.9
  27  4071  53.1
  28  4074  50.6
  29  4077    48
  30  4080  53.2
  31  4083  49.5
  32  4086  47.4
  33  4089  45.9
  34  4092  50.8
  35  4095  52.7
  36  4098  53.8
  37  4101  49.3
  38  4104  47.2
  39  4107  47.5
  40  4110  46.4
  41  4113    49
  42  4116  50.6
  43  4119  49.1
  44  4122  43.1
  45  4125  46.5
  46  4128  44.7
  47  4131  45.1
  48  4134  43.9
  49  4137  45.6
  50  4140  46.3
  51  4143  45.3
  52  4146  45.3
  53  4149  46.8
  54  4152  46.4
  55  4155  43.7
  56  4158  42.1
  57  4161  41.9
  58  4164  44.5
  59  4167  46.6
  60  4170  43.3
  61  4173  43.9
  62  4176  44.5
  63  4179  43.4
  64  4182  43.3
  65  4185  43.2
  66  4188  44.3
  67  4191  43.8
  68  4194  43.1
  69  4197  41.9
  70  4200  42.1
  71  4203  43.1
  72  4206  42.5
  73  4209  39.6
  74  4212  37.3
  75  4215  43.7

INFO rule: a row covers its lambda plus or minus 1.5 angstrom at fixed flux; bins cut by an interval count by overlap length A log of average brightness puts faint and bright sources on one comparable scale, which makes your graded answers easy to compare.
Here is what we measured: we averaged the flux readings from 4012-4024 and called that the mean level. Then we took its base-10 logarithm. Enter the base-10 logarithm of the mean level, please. 1.67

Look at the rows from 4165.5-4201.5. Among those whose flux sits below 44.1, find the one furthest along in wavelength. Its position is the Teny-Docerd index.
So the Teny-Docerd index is 4200 angstrom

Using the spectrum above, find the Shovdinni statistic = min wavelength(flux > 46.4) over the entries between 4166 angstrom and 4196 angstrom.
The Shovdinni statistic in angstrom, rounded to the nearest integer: 4167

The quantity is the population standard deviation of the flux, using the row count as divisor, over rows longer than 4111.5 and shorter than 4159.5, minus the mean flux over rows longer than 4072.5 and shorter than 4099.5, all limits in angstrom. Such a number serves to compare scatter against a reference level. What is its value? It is -48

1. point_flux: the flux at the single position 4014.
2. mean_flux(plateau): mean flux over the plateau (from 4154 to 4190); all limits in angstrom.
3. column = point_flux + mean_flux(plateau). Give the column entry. 88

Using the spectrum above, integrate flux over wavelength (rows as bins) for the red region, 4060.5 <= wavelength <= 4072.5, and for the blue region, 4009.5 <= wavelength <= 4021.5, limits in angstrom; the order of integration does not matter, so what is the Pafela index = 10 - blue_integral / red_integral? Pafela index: 9.045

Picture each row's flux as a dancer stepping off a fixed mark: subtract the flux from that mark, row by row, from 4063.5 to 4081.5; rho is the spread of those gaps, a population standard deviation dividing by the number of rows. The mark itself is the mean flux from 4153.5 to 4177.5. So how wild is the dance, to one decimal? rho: 2.9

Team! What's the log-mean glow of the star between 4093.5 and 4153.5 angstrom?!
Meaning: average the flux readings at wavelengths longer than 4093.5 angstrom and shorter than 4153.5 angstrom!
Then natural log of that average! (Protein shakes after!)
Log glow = 3.855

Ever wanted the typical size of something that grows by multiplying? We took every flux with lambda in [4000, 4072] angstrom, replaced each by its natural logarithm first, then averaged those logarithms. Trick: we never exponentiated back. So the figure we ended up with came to 3.85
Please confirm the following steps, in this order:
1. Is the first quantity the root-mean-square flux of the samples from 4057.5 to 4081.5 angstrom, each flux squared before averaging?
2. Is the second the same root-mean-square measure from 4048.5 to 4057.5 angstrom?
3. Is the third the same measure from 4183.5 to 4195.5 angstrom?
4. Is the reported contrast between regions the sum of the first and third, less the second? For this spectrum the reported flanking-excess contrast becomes 44.0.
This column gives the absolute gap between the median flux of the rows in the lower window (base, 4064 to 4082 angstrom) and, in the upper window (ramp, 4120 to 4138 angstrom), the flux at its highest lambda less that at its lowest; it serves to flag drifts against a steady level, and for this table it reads 46.8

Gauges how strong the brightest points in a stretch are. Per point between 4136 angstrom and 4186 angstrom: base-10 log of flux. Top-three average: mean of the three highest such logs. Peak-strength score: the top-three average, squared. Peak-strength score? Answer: 2.78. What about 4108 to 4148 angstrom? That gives 2.87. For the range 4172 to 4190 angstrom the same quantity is 2.71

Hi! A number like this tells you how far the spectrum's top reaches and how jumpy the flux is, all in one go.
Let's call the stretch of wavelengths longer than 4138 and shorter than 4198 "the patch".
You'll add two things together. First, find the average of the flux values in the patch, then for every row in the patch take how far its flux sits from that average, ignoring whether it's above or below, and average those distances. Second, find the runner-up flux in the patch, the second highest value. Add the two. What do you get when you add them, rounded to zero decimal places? 48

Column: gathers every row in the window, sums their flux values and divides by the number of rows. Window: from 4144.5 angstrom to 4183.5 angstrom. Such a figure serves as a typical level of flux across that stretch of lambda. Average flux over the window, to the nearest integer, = 44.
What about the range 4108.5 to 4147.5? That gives 46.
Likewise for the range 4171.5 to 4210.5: 43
